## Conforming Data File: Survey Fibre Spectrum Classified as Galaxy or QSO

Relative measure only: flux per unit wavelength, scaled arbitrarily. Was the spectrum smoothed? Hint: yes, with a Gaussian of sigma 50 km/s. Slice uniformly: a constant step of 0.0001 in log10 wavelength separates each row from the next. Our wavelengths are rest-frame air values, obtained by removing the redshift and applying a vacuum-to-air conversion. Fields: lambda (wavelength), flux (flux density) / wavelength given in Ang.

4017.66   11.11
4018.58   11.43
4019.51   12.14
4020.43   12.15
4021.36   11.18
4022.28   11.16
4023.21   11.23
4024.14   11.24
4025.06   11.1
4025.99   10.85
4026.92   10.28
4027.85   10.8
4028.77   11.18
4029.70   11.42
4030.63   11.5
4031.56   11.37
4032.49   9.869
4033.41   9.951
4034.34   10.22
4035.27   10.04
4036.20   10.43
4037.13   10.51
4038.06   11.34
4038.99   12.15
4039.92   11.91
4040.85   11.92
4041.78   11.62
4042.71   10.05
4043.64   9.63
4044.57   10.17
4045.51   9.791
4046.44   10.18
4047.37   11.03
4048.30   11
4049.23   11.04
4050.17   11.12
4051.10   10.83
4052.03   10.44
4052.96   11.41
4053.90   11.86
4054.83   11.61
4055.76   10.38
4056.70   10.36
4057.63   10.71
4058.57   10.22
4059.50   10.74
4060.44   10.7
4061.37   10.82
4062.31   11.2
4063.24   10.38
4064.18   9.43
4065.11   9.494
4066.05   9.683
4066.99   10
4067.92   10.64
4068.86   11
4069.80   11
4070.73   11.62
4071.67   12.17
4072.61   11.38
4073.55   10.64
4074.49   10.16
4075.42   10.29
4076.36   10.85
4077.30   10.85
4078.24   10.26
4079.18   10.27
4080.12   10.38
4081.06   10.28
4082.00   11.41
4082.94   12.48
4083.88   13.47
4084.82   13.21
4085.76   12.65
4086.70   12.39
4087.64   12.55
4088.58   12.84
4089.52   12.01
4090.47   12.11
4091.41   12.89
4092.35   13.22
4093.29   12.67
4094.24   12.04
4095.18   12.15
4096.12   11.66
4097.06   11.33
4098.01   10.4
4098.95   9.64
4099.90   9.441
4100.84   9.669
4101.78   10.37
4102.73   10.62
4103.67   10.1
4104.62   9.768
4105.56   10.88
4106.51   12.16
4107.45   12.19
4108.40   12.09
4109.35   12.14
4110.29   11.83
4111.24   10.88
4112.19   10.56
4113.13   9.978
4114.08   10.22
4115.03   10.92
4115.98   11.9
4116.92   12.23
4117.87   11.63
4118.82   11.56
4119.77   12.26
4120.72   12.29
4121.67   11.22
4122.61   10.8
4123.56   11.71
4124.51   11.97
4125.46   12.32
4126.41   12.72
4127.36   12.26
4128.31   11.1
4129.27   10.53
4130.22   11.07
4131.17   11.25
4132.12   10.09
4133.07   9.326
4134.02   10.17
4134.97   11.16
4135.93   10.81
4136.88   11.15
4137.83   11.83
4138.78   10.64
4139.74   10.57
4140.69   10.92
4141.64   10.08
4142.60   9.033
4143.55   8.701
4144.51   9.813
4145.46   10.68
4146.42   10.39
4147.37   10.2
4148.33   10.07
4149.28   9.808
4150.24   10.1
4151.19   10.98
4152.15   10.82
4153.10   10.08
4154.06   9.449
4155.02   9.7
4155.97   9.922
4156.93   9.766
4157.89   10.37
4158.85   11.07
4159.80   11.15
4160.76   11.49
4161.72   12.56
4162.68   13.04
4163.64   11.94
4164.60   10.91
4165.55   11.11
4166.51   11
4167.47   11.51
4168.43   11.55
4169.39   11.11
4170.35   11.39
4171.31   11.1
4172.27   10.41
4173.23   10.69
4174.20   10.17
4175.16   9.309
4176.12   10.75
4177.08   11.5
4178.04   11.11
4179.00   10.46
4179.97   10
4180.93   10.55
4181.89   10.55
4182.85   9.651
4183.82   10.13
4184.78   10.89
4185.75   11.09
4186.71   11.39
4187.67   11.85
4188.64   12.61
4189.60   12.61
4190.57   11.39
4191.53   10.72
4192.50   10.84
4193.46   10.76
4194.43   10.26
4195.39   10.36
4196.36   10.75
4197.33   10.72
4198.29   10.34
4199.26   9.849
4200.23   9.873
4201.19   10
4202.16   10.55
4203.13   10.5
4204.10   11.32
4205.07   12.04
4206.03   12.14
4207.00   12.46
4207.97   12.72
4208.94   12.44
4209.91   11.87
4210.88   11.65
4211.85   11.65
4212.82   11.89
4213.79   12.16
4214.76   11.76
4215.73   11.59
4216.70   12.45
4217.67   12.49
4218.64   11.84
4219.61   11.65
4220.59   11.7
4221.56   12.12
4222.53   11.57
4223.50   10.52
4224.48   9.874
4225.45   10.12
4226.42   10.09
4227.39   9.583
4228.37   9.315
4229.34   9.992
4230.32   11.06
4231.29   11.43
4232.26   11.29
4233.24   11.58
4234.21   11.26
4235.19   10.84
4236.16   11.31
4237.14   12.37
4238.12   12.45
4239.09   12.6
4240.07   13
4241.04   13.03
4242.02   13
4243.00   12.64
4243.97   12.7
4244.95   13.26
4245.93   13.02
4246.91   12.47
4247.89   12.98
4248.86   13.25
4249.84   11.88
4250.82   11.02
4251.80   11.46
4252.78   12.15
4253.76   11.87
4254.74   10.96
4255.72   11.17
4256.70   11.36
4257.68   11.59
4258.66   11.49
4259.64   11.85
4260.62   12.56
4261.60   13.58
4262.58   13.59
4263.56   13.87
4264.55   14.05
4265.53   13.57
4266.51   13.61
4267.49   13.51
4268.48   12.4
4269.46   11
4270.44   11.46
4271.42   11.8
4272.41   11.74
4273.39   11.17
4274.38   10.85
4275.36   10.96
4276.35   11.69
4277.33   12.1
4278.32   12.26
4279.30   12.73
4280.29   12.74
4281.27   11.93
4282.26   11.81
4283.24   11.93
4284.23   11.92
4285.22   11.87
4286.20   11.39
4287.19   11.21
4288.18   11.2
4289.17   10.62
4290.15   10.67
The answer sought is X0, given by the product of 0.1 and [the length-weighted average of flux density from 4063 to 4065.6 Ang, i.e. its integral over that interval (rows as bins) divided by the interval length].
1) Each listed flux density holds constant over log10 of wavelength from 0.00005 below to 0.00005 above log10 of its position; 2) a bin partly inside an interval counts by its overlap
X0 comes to 0.97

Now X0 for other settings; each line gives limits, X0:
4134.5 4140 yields 1.10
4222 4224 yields 1.11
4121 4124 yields 1.13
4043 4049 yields 1.03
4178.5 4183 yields 1.03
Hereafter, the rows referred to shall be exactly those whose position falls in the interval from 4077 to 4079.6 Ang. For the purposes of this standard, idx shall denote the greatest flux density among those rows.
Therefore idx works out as 10.85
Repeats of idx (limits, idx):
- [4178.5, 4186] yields 11.09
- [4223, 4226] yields 10.52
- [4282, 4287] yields 11.93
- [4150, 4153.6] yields 10.98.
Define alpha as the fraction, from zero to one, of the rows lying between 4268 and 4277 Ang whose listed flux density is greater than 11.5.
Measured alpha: 0.4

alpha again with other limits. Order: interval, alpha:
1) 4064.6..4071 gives 0.1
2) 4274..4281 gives 0.7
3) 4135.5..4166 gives 0.1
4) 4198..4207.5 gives 0.3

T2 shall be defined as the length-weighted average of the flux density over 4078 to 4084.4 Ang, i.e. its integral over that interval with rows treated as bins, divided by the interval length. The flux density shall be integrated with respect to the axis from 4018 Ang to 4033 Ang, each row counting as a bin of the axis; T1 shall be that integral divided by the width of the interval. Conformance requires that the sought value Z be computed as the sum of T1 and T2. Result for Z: 22.5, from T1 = 11.2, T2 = 11.27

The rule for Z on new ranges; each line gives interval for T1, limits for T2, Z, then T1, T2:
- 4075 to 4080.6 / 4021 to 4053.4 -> 21.3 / 10.5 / 10.86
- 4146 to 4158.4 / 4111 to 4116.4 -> 20.8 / 10.1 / 10.72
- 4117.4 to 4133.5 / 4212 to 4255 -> 23.1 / 11.4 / 11.72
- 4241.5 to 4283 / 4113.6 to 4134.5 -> 23.6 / 12.3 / 11.34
